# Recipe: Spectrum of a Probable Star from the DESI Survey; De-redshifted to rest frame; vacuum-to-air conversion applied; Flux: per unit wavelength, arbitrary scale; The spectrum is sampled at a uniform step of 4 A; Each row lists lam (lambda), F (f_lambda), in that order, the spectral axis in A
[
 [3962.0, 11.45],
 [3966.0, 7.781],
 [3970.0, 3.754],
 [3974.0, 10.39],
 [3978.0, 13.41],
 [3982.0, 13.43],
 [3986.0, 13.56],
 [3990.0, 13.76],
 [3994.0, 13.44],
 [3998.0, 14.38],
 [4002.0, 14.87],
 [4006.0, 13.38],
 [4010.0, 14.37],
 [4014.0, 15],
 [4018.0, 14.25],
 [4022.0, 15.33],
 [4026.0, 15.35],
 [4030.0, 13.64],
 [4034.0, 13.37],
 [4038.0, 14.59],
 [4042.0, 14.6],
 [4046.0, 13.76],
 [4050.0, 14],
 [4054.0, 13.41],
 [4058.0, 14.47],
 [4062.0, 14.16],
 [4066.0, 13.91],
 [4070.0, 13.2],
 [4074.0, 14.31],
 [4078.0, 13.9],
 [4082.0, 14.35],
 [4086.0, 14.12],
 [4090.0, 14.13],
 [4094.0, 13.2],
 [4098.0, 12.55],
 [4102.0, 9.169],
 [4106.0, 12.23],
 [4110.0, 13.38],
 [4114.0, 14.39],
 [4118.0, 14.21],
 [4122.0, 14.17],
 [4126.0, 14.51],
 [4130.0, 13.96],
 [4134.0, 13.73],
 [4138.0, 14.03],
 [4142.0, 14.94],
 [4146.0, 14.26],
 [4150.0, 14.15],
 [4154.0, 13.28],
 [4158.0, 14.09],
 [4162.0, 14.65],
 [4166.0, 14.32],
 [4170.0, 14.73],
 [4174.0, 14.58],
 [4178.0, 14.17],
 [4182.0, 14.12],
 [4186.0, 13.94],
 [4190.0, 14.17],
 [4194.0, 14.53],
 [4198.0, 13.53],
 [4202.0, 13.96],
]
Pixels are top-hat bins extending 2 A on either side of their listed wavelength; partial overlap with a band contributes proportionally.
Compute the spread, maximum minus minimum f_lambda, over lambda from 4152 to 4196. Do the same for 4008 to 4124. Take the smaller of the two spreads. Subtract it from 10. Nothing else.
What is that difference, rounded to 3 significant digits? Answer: 8.55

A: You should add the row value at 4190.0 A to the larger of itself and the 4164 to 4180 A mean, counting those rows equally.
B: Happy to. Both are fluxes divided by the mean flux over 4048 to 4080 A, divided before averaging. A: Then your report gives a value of 2.06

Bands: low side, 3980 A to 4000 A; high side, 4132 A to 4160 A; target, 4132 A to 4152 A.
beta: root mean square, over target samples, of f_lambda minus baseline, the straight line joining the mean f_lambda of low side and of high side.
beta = 0.43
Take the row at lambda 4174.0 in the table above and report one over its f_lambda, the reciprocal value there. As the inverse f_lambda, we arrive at 0.069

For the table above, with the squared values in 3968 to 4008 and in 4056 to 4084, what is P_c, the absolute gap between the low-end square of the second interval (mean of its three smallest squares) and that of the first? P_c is 87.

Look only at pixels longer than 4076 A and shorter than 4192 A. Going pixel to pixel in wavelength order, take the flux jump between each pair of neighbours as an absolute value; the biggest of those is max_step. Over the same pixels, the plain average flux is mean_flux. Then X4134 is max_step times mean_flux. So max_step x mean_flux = 47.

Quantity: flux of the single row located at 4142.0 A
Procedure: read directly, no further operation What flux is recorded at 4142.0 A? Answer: 14.94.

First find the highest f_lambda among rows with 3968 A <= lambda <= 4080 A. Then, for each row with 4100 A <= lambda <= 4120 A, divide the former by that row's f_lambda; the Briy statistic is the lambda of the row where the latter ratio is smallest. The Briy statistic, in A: 4114.0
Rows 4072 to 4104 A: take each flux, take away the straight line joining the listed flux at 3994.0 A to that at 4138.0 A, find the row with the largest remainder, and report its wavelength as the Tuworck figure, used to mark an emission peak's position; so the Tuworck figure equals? 4082.0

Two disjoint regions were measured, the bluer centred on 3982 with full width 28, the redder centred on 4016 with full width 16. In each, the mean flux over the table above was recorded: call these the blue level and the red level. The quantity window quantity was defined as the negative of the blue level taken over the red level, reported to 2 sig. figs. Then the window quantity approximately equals -0.79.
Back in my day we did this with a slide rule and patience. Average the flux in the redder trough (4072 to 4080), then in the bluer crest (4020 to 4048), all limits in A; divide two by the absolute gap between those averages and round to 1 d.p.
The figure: 7.3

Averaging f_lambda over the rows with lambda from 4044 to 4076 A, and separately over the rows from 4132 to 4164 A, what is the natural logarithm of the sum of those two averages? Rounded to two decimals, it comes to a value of 3.33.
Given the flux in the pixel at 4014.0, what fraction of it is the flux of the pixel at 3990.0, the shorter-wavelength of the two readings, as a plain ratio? 0.92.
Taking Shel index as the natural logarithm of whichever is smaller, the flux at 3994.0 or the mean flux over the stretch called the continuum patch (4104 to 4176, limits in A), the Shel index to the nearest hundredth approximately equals 2.60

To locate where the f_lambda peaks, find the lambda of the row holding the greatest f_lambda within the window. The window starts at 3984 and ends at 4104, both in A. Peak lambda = 4026.0 A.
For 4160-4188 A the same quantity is 4170.0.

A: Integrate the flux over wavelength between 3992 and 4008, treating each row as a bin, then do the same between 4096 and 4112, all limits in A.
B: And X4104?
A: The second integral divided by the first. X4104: 0.84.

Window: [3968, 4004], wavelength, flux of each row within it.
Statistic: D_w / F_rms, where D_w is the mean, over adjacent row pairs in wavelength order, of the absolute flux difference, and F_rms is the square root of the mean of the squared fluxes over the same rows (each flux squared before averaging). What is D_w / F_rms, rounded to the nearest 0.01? 0.12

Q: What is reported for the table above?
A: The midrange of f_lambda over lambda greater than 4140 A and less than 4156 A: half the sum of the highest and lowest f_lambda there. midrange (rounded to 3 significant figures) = 14.1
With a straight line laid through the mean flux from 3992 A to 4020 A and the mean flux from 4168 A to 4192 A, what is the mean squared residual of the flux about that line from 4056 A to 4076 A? 0.26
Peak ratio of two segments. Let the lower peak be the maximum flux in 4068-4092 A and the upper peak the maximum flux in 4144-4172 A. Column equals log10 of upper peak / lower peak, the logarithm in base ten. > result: 0.01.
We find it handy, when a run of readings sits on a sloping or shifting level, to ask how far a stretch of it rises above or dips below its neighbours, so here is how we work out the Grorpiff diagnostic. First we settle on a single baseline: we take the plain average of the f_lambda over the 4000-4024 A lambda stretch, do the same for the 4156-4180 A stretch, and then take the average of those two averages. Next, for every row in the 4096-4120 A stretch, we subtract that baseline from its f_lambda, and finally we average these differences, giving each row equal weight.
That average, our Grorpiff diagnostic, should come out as -1.8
